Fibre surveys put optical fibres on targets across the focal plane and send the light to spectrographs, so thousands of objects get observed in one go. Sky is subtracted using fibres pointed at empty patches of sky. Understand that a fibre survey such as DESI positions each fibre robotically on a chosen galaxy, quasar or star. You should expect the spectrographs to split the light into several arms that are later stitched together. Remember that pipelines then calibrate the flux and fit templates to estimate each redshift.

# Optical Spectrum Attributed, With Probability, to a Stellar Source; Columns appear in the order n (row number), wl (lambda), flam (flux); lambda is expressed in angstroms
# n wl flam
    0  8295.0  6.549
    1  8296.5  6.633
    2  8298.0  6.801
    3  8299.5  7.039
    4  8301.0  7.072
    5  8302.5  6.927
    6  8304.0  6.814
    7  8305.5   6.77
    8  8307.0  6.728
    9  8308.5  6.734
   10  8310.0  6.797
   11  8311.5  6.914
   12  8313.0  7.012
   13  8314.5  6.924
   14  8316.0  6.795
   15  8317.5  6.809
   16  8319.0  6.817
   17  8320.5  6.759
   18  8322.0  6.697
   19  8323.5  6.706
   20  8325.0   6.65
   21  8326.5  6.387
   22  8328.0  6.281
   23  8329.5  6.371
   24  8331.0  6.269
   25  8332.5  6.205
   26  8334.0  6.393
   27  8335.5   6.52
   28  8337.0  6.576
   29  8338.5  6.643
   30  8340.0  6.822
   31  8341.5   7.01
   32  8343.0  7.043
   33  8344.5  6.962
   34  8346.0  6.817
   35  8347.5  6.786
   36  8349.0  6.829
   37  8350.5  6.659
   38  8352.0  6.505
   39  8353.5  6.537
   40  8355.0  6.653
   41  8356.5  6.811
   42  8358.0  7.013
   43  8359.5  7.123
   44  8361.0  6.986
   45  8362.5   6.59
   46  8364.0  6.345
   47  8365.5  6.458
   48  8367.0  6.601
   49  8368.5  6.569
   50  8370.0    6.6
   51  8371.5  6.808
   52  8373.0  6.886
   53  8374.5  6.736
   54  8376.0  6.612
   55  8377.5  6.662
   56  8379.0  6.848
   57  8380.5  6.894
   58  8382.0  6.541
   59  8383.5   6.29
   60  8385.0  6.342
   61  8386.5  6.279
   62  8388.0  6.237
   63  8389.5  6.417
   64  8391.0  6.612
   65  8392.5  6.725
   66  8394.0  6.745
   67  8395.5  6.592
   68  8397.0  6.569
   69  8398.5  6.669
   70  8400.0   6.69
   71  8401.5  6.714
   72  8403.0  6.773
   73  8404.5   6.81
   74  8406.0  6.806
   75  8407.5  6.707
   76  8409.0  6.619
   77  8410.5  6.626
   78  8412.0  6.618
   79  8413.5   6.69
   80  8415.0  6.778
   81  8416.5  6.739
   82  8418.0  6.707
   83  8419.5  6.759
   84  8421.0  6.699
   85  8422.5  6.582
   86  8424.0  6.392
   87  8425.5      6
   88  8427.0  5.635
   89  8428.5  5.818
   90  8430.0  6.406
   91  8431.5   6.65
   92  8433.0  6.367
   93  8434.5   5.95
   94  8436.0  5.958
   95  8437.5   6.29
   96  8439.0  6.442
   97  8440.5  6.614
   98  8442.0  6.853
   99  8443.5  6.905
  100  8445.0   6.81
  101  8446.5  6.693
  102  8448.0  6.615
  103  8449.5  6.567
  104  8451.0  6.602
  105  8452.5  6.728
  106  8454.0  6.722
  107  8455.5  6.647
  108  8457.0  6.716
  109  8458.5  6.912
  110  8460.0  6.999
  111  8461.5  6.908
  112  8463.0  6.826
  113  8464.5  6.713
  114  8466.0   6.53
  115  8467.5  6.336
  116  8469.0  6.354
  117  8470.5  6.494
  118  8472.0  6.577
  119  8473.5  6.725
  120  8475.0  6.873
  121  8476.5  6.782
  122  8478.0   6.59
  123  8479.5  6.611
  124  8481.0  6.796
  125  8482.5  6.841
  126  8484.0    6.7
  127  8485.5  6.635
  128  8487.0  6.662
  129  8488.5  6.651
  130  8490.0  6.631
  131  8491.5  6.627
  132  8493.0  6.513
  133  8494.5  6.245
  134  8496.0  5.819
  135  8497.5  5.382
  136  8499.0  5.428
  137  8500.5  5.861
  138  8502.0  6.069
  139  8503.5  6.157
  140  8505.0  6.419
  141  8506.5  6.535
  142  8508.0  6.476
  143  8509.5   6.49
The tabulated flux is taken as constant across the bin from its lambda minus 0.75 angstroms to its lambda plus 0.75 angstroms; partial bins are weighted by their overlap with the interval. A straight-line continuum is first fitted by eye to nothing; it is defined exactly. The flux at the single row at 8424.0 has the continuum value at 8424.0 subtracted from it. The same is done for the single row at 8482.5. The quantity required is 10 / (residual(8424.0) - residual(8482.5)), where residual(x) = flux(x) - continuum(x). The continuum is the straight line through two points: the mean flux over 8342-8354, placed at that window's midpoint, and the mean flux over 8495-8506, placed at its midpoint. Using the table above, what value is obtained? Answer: -13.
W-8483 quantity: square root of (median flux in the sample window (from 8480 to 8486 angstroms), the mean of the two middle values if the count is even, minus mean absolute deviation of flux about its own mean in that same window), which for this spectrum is 2.583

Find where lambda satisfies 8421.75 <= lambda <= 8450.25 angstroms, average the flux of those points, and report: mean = 6.40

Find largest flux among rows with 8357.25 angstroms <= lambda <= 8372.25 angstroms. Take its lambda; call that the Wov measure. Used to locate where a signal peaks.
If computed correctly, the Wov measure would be 8359.5 angstroms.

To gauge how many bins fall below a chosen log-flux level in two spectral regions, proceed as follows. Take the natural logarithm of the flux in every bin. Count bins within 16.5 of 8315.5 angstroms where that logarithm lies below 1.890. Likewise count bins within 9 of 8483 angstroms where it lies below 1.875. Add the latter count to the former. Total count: 4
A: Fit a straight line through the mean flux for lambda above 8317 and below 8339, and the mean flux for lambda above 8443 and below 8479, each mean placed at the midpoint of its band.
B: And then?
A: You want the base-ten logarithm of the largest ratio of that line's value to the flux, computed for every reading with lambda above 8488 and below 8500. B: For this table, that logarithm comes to 0.097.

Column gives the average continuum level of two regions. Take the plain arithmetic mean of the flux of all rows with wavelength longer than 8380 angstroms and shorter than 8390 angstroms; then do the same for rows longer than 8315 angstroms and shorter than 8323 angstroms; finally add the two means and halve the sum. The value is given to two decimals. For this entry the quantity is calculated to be 6.60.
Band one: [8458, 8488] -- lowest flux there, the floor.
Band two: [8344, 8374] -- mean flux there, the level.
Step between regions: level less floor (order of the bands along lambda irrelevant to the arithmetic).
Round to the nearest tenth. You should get 0.4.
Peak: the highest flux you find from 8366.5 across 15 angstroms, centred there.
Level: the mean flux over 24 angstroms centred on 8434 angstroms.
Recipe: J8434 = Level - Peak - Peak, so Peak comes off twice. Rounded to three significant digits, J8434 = -7.89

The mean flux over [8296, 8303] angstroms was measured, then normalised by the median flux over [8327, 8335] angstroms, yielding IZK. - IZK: 1.10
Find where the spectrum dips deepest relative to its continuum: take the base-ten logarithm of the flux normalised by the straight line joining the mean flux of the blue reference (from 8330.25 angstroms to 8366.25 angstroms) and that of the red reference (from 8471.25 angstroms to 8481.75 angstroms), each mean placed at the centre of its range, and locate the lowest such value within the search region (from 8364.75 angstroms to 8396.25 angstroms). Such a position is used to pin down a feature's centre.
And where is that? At 8388.0 angstroms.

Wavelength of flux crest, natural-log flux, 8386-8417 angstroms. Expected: 8404.5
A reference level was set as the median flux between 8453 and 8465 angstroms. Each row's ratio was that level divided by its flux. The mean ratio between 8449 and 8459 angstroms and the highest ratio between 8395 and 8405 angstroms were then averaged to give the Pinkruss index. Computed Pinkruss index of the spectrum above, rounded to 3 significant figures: 1.02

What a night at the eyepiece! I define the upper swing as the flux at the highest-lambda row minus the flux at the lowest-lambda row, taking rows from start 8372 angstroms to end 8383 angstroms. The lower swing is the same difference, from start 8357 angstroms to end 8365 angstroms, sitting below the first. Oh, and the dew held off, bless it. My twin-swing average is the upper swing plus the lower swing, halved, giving -0.51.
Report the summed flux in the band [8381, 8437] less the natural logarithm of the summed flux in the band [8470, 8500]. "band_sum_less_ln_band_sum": 236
